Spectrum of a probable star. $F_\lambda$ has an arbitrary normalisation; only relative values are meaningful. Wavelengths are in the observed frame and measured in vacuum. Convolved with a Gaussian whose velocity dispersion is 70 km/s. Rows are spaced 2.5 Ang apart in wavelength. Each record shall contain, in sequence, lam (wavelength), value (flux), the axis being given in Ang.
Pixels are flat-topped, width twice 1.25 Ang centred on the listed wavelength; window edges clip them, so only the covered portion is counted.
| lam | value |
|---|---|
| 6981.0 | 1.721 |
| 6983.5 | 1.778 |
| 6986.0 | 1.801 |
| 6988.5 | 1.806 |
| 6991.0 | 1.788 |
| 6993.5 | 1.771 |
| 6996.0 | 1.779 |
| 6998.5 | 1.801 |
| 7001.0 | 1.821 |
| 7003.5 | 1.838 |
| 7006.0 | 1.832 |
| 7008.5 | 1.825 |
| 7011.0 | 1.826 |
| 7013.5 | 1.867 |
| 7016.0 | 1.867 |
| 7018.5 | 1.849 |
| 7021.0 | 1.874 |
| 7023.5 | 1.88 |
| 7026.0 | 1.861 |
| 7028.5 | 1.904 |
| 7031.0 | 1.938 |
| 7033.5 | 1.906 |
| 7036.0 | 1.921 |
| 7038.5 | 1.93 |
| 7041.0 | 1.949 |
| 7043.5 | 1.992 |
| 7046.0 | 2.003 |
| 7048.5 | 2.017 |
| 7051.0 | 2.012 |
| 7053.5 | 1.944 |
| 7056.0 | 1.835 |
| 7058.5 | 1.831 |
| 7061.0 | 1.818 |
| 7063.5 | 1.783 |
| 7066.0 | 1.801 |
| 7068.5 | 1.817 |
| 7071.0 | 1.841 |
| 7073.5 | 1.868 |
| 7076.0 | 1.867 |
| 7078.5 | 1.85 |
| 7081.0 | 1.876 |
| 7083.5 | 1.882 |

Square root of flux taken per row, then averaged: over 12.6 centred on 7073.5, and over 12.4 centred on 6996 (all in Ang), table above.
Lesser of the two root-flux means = 1.34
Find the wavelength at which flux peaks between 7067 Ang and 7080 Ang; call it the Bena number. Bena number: 7073.5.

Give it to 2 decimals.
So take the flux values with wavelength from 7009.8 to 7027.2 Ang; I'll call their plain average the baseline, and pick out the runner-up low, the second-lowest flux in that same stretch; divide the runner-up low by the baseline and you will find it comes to 0.99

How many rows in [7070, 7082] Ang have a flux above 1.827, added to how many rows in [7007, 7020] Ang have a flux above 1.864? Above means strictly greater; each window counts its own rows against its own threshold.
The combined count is 7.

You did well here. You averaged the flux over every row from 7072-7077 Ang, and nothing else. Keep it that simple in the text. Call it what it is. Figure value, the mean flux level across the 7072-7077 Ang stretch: 1.87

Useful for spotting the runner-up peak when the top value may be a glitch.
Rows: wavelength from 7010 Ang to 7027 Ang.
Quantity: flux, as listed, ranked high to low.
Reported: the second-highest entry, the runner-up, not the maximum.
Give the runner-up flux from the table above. 1.874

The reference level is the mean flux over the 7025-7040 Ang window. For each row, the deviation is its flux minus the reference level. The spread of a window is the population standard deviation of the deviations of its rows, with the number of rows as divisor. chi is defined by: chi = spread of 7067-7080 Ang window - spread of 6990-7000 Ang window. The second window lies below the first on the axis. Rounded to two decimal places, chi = 0.01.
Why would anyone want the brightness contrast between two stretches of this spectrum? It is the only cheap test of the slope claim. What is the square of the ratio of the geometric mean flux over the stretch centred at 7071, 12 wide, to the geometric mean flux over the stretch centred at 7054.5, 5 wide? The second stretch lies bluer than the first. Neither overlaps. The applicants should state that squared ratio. 0.95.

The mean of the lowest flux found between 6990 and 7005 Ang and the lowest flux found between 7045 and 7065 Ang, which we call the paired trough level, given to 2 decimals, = 1.78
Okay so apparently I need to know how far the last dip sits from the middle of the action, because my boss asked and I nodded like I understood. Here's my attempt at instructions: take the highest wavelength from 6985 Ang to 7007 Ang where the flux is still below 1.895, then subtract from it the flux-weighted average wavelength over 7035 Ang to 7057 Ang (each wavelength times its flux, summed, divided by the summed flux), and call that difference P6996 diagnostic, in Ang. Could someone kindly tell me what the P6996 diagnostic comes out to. -40.0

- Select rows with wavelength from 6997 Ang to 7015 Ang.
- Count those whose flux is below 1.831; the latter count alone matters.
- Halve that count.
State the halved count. 2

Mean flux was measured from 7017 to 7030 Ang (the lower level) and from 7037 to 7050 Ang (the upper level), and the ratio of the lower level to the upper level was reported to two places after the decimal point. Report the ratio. 0.95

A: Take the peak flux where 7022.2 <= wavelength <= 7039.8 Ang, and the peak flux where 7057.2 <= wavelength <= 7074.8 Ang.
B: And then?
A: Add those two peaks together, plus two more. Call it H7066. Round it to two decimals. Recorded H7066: 5.81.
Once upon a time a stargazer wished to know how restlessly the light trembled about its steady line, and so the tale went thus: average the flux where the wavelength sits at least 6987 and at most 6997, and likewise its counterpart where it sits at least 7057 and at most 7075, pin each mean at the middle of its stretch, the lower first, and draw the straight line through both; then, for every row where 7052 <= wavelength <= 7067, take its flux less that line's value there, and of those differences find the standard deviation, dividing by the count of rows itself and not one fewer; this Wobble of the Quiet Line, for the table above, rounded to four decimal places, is 0.0535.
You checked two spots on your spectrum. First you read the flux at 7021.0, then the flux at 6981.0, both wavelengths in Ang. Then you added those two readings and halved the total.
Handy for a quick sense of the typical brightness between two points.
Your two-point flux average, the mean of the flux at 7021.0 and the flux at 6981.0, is 1.80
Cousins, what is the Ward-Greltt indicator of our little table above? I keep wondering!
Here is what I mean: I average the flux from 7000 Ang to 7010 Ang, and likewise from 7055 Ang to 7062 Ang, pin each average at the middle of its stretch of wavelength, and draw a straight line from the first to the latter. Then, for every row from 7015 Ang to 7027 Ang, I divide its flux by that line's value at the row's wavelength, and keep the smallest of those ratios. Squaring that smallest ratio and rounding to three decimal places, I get 1.022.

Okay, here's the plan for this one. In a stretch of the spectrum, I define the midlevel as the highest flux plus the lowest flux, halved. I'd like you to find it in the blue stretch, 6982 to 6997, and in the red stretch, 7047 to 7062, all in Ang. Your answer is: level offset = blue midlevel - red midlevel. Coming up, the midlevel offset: -0.129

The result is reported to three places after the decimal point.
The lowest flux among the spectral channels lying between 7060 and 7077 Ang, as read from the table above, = 1.783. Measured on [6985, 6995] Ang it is 1.771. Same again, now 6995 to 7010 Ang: 1.779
